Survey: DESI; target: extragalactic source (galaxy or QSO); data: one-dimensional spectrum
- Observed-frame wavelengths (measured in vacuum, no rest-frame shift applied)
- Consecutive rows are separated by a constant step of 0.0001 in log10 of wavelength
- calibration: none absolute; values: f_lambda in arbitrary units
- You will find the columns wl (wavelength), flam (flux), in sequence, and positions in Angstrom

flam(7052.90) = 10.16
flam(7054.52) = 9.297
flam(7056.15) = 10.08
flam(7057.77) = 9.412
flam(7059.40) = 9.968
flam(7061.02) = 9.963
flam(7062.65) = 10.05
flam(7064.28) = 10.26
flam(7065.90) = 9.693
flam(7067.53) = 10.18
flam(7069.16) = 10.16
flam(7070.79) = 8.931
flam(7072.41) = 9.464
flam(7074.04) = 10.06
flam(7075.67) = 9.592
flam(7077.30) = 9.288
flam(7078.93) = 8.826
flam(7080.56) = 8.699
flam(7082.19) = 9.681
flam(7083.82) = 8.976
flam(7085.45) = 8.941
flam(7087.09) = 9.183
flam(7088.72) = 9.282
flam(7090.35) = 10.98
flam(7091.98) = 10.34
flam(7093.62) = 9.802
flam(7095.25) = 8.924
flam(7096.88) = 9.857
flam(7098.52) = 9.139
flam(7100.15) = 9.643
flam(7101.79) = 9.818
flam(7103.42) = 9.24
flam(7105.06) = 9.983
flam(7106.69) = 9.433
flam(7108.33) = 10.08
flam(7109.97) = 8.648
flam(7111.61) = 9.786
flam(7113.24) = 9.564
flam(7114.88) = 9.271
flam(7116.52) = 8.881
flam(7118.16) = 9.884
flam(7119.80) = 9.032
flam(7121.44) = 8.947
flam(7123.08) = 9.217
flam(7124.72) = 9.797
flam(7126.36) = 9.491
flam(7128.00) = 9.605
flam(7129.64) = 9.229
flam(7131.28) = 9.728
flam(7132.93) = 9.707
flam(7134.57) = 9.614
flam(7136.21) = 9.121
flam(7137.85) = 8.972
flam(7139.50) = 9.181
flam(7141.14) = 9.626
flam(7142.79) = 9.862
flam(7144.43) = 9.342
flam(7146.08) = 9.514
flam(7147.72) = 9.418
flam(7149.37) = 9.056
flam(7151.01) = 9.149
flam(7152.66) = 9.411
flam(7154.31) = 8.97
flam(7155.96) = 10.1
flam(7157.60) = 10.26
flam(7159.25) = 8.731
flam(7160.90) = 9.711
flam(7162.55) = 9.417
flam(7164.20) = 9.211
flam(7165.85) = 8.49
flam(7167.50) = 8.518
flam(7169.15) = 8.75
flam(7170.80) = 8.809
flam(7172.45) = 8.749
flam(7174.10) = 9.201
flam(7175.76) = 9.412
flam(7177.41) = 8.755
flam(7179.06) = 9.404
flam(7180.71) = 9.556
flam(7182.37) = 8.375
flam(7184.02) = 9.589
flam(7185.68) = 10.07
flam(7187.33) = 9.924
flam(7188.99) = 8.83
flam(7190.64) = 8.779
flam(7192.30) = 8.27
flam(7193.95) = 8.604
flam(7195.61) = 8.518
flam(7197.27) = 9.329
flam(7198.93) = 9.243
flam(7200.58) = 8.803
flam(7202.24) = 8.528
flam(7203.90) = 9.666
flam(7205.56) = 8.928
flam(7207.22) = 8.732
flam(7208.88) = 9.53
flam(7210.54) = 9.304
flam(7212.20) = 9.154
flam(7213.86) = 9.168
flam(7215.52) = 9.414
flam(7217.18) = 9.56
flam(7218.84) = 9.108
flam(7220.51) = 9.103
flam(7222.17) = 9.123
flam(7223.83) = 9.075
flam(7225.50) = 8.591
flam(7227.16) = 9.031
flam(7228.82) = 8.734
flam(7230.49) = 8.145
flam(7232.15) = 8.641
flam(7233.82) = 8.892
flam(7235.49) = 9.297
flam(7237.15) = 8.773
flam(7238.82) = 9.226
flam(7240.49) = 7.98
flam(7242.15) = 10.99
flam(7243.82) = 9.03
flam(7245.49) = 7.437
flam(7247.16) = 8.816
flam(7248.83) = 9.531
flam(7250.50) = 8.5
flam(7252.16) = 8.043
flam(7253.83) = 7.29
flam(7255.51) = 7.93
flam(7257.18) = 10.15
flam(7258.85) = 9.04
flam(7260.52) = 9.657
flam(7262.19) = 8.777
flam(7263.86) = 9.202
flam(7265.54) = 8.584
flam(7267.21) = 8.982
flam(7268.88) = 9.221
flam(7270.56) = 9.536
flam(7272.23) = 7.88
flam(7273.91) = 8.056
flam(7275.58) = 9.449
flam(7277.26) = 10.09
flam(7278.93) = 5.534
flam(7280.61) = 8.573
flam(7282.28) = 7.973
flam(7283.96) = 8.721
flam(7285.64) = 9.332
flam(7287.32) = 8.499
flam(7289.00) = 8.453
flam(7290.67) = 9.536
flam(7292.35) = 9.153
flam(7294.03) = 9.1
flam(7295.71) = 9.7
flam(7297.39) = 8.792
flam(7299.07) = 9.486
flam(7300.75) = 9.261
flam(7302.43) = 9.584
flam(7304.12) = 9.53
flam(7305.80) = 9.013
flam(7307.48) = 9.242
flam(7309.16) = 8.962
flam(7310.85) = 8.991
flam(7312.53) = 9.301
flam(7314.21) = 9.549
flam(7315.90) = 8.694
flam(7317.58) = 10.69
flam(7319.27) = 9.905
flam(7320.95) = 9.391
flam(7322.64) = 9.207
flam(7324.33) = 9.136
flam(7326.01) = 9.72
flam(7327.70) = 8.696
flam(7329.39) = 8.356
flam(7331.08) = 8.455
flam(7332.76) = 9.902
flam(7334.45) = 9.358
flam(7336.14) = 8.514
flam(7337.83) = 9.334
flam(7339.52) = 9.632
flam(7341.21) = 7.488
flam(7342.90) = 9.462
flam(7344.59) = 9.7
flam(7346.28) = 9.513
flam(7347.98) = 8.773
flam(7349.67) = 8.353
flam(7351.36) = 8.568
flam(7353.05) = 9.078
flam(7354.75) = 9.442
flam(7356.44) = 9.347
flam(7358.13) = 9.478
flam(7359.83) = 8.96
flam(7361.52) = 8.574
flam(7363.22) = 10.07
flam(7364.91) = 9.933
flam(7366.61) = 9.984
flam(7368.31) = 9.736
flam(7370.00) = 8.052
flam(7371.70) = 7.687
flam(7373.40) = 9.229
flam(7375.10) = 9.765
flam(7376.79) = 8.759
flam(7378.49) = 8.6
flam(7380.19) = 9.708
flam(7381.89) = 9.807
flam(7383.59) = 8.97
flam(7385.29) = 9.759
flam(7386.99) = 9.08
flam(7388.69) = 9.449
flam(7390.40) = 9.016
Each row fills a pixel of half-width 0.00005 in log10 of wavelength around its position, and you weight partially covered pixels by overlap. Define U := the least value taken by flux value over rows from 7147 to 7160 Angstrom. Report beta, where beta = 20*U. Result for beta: 175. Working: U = 8.731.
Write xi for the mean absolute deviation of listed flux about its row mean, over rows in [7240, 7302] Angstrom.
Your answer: 0.70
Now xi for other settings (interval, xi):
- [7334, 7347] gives 0.56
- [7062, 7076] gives 0.36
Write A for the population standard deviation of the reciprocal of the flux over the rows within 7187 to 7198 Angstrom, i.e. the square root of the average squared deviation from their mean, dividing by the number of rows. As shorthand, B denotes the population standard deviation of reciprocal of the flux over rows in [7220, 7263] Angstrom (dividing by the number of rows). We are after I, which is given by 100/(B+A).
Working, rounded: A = 0.0063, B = 0.0099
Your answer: 6173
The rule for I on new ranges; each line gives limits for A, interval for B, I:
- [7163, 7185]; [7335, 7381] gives 7192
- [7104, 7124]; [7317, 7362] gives 7668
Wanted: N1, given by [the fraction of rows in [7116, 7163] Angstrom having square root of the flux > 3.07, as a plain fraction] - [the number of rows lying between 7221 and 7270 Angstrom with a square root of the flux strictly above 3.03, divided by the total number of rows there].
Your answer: 0.2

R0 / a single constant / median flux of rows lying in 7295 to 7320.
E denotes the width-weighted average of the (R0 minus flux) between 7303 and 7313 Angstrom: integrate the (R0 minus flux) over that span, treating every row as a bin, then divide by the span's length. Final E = 0.12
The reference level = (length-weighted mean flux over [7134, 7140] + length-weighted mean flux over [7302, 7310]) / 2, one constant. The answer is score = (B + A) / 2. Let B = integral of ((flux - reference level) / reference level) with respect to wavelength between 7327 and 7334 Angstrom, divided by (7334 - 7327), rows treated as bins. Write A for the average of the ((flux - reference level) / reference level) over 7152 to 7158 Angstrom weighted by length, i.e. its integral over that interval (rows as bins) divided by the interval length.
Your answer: 0.004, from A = 0.05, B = -0.037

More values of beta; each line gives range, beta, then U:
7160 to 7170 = 170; 8.49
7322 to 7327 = 183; 9.136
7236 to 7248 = 149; 7.437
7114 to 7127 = 178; 8.881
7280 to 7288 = 159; 7.973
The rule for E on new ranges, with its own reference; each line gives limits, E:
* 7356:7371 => -0.03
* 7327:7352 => 0.36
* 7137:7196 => 0.12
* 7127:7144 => -0.16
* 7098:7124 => -0.11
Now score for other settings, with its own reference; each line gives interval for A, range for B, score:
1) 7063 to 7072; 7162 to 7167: 0.020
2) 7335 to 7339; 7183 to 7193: -0.011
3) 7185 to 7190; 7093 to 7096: 0.024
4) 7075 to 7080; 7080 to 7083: -0.002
